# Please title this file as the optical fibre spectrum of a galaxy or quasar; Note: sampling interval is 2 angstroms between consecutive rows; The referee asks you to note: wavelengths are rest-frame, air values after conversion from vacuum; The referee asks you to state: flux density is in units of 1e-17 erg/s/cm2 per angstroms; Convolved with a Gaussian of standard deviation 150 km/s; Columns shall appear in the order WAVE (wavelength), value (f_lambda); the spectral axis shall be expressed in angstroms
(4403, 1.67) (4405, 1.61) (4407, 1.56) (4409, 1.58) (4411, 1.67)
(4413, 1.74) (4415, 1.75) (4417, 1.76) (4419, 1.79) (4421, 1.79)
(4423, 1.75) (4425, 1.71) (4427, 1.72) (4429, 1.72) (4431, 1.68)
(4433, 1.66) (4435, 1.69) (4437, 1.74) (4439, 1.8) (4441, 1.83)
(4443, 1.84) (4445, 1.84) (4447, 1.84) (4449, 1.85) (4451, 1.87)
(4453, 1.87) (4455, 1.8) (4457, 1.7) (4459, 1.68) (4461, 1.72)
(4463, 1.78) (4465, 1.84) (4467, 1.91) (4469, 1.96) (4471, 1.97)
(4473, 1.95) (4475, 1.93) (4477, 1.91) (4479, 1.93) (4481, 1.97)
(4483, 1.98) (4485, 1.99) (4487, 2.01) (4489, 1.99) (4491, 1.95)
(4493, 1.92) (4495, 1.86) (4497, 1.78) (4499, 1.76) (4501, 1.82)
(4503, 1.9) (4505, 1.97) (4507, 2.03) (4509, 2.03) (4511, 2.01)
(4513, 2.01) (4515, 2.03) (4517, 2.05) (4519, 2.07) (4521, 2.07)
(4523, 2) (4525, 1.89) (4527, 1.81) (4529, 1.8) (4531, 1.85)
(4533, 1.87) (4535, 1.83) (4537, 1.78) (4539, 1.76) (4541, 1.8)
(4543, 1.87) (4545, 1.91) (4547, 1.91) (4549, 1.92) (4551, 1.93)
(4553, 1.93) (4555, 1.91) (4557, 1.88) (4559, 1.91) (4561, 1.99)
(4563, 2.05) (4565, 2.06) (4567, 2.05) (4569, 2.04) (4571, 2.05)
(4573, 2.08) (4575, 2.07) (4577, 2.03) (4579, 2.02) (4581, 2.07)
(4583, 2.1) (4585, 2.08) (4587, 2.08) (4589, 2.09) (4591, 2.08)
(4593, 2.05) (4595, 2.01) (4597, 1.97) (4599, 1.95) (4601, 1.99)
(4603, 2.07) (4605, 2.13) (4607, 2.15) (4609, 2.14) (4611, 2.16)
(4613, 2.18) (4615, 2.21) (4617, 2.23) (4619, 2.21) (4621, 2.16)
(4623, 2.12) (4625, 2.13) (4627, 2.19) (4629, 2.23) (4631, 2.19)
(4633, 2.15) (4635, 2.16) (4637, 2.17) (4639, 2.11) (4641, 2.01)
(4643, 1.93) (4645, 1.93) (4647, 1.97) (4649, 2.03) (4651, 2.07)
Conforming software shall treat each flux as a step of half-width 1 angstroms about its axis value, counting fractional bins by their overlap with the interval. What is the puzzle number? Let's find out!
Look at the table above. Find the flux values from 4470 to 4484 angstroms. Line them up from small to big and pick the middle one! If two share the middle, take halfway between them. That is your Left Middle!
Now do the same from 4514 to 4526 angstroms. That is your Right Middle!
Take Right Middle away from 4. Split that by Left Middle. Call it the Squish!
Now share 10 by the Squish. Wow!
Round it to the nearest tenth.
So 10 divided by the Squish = 9.9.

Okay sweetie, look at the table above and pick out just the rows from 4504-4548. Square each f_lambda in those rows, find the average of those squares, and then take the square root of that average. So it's 1.93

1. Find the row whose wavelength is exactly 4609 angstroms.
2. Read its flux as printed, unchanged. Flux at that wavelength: 2.14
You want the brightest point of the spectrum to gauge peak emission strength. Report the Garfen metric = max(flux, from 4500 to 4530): 2.07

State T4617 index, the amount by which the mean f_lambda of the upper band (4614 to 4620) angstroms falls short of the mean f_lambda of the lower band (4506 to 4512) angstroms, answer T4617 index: -0.19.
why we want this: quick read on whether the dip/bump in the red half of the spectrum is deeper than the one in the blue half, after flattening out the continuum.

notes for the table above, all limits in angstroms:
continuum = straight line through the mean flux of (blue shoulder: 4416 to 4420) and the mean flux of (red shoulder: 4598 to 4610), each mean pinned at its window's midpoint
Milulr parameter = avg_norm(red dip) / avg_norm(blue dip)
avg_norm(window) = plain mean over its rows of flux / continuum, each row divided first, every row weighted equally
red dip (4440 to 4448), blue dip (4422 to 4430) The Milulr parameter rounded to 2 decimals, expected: 1.05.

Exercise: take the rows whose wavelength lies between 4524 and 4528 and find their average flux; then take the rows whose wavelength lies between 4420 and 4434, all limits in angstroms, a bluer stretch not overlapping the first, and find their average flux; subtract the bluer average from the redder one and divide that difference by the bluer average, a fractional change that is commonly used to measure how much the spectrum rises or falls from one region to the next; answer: 0.076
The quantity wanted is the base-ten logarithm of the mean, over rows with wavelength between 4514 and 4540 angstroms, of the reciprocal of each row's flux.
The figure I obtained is -0.279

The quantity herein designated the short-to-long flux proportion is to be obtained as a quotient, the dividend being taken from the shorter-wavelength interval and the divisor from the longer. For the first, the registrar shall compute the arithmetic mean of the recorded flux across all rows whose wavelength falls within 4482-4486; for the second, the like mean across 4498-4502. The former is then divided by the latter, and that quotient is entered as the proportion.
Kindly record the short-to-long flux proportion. 1.11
